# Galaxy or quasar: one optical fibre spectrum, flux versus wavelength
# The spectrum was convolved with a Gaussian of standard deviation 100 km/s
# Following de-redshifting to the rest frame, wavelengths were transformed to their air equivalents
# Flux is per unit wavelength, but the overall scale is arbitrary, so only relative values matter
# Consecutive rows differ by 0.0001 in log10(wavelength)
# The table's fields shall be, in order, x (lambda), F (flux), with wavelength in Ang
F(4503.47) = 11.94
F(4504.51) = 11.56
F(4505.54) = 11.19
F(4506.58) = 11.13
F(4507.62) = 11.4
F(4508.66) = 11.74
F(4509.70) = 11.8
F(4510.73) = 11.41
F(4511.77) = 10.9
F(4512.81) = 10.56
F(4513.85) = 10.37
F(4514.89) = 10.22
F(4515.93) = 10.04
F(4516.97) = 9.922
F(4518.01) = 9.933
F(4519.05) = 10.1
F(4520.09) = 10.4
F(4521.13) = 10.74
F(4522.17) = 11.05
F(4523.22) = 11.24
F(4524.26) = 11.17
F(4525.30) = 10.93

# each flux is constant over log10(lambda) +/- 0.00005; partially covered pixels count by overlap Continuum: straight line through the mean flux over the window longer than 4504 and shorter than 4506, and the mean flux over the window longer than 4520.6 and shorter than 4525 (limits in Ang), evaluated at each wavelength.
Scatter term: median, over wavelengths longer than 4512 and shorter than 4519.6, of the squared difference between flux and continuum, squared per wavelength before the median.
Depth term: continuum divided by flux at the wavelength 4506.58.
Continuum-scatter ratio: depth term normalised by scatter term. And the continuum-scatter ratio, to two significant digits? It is 0.99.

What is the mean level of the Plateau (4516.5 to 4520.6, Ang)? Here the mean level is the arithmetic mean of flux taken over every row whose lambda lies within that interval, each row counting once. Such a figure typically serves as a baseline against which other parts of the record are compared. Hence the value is 10.1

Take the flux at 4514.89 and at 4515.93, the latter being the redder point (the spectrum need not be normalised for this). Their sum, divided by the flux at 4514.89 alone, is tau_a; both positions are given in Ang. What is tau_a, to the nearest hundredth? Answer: 1.98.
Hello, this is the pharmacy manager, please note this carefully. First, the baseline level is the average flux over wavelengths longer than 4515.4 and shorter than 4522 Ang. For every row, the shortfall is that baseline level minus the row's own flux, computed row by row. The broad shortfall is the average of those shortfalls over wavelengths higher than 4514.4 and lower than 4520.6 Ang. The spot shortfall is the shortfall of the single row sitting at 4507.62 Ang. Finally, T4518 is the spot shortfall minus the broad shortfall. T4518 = -1.3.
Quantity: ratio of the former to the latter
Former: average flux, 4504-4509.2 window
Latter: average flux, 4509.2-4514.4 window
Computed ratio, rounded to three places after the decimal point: 1.036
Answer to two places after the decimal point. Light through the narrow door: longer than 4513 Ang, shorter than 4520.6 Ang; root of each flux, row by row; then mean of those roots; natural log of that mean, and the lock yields 1.16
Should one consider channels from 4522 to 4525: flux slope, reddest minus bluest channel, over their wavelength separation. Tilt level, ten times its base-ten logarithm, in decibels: -12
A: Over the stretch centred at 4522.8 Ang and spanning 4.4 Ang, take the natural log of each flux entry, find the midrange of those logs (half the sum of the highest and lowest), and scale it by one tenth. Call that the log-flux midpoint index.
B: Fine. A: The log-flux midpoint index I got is 0.2397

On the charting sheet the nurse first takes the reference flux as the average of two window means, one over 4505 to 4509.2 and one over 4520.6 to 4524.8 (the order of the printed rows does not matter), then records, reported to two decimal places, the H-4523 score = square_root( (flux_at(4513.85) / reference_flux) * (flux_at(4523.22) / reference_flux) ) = 0.96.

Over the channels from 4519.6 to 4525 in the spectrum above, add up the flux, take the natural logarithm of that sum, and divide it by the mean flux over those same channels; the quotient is 0.366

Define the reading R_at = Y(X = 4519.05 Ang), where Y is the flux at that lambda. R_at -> 10.1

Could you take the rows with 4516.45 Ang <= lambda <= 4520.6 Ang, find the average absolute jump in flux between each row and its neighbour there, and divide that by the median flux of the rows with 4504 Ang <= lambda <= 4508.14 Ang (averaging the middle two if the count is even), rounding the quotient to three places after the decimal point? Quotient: 0.014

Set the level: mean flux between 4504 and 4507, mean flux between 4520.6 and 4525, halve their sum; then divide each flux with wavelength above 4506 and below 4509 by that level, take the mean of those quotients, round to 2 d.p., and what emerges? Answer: 1.02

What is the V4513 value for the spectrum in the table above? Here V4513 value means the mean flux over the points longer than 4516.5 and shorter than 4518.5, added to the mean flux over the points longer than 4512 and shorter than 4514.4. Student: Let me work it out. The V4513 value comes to 20.4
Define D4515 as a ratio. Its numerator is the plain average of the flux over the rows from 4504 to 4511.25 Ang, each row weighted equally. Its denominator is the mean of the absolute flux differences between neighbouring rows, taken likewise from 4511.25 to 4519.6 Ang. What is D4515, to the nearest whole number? 69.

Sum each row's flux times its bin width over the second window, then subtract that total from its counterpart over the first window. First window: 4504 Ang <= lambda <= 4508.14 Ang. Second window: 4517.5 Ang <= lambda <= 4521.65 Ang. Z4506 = 4.1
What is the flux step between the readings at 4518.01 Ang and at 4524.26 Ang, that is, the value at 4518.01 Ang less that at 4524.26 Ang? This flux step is -1.2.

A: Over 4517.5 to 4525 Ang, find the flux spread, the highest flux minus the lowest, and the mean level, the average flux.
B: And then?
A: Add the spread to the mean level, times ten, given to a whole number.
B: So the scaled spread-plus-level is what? 120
